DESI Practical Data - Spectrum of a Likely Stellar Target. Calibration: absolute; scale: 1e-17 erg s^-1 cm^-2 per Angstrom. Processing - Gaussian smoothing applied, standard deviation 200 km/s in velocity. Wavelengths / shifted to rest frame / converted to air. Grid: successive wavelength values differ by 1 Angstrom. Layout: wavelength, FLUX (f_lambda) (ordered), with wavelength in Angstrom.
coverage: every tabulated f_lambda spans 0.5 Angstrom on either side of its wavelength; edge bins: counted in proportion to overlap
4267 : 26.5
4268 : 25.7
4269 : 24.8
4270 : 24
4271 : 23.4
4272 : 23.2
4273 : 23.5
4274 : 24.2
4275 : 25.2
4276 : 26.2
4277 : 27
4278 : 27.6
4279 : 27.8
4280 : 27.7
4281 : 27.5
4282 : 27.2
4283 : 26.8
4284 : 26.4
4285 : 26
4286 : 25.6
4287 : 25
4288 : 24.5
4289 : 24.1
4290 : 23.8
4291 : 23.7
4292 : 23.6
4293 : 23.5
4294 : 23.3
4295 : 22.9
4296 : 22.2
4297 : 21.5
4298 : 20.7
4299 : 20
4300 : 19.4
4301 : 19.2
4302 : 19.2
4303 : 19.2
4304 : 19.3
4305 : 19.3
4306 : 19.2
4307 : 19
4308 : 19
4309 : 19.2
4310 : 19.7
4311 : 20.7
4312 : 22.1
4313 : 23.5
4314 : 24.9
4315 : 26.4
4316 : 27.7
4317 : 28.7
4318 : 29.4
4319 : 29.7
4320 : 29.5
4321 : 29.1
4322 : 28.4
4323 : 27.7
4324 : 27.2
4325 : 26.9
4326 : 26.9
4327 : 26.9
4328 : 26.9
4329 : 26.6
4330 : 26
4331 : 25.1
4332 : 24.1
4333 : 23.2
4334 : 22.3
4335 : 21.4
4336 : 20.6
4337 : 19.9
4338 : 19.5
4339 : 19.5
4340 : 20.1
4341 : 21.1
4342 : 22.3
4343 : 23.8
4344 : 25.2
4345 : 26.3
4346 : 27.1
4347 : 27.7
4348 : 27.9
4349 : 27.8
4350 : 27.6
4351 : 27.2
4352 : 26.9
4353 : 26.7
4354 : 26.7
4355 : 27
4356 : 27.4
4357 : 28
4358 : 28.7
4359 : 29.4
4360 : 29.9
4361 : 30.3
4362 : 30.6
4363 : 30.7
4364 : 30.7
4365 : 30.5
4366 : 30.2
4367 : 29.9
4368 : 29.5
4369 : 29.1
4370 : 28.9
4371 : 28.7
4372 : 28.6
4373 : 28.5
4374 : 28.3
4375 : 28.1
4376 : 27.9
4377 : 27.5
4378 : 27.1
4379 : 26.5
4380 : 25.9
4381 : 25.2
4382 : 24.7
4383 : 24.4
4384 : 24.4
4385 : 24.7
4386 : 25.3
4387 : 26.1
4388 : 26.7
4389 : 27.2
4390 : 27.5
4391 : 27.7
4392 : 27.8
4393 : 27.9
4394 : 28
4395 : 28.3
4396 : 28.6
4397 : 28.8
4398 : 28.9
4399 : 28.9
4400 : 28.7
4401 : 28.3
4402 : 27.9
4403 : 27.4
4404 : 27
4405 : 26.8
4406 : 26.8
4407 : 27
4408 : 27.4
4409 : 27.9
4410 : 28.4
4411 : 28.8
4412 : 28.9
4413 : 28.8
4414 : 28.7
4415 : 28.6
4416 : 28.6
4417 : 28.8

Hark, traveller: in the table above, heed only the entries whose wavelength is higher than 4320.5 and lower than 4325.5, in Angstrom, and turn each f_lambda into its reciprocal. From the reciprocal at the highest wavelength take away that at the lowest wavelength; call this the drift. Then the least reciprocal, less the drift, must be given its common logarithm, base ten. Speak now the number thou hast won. -1.50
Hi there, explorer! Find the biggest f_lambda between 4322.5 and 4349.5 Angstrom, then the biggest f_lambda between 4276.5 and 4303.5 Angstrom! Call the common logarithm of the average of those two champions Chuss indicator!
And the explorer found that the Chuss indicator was 1.445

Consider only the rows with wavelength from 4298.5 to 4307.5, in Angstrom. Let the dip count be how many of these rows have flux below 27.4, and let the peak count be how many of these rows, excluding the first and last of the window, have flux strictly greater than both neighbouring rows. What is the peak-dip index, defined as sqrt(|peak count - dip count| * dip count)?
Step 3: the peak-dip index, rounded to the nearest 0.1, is 9.0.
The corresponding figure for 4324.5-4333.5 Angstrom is 9.0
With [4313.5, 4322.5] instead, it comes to 1.4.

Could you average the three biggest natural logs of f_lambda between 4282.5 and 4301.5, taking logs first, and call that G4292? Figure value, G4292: 3.27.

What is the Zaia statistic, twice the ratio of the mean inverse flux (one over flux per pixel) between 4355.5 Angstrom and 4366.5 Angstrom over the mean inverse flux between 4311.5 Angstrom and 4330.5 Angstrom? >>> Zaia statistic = 1.82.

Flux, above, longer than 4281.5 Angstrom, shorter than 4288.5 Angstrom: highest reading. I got 27.2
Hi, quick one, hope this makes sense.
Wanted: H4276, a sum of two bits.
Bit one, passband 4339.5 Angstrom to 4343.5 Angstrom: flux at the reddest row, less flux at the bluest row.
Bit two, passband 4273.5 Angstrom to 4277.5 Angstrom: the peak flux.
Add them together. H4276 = 31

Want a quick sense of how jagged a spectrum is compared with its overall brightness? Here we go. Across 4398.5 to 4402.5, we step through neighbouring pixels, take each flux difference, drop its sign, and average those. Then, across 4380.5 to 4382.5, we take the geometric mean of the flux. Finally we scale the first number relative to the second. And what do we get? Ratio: 0.013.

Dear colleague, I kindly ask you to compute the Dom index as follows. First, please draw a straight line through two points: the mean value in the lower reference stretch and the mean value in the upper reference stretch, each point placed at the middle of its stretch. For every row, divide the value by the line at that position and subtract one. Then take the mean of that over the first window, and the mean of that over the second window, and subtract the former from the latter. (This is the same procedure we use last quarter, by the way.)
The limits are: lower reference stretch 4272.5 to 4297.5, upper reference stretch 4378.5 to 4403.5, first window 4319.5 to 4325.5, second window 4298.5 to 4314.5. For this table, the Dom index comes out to -0.300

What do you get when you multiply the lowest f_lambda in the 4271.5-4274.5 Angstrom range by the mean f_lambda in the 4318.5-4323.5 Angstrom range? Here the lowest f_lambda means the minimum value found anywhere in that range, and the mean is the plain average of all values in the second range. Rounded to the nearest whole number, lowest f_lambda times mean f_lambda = 670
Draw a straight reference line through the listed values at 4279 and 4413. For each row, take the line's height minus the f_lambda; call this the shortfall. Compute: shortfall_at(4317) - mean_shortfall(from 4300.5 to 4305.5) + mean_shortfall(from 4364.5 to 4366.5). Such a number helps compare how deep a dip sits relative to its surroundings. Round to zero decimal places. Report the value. -11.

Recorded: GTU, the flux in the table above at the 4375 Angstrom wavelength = 28.1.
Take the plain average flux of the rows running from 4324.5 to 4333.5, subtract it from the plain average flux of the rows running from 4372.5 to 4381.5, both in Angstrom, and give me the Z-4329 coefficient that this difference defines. 1.4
